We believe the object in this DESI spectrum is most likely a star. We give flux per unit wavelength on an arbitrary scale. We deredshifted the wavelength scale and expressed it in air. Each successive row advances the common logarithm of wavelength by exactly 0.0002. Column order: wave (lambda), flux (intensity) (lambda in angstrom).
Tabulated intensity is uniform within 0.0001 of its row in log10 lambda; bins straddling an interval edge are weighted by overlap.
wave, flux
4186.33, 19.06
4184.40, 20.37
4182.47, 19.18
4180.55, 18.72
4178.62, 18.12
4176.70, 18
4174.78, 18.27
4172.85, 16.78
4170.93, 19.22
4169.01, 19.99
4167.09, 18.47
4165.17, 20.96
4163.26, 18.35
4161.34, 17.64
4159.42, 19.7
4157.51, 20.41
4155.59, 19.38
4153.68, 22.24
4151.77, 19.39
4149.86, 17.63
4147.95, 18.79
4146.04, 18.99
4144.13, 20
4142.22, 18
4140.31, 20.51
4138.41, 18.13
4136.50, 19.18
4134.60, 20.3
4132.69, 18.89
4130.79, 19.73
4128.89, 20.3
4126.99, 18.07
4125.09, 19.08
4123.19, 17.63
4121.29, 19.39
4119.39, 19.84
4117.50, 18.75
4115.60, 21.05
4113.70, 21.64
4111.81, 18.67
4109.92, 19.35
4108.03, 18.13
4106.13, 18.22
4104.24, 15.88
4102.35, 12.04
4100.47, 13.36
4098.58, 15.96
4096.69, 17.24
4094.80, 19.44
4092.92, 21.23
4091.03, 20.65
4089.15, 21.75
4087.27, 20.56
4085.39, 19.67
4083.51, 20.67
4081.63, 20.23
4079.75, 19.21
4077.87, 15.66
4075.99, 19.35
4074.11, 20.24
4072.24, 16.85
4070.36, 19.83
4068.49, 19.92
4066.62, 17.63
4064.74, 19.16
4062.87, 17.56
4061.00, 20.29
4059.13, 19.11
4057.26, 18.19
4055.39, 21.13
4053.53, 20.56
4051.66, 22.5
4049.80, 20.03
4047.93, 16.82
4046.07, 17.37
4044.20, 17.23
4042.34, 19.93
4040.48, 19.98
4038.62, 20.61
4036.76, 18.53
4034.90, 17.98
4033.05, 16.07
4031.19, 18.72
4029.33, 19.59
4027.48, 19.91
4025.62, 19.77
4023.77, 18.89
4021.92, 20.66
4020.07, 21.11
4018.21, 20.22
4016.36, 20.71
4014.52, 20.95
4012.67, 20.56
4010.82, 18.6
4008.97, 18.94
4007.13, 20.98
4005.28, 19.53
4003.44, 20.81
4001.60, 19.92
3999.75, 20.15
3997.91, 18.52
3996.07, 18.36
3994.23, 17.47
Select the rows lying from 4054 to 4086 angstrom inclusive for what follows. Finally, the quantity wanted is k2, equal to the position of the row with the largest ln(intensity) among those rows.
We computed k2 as 4055.39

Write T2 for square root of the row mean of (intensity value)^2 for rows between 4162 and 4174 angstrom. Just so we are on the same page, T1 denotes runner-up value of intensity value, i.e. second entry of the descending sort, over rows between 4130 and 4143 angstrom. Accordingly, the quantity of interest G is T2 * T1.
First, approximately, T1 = 20.3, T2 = 19.0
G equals 386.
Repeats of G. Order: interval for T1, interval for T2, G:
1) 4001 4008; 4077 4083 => 384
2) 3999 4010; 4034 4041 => 402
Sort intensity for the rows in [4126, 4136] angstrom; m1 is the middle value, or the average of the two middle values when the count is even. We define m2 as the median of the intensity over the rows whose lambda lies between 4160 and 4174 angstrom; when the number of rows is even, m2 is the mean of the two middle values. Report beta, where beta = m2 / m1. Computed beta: 0.94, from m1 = 19.7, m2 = 18.5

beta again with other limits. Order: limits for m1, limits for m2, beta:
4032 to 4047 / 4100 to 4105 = 0.73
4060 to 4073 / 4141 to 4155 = 0.99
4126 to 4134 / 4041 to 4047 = 0.90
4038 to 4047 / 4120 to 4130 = 0.96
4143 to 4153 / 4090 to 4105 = 0.87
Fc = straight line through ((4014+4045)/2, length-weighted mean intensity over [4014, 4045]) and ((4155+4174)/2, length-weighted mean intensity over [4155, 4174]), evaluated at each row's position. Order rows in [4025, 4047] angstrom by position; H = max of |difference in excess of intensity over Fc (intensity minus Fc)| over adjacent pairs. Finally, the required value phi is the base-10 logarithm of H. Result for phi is 0.43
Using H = 2.7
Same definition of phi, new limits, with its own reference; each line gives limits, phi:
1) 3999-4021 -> 0.31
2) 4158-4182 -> 0.42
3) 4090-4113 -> 0.58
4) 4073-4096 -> 0.57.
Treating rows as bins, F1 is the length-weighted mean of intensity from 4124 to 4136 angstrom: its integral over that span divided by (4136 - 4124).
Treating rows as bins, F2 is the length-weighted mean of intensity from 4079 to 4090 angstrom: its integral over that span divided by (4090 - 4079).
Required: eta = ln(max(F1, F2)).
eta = 3.01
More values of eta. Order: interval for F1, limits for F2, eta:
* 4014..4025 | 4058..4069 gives 3.02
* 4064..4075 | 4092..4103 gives 2.94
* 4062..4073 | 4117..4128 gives 2.93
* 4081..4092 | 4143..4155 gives 3.03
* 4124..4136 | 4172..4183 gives 2.96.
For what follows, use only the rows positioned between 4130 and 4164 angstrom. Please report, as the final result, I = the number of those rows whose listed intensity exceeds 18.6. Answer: 13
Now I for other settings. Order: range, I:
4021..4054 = 12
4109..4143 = 14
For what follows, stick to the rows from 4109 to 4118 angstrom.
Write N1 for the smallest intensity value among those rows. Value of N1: 18.67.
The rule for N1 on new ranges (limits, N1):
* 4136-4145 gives 18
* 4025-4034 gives 16.07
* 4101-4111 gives 12.04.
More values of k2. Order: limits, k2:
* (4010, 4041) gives 4020.07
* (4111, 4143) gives 4113.70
